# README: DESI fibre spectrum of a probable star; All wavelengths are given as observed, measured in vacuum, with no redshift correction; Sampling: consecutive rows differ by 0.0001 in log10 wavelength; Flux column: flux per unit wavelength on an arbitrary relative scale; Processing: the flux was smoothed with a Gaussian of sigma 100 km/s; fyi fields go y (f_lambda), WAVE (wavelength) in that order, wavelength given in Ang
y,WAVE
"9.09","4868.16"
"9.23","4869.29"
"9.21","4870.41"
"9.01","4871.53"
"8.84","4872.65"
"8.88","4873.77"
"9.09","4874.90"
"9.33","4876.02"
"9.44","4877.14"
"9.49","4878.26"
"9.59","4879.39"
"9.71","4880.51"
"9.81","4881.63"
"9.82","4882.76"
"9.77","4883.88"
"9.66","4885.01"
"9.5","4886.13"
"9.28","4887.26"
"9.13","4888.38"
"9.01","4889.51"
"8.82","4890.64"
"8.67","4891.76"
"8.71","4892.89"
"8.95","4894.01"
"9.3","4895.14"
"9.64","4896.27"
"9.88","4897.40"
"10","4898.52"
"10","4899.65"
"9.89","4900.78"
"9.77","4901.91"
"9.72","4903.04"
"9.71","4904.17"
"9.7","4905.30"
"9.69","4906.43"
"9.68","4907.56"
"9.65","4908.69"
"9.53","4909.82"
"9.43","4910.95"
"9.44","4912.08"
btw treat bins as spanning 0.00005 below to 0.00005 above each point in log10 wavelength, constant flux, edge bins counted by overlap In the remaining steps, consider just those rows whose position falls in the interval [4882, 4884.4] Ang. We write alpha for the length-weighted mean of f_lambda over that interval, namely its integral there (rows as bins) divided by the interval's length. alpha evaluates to 9.79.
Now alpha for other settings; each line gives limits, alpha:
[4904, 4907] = 9.69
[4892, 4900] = 9.45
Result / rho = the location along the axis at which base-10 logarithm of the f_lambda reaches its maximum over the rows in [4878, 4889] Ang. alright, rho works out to 4882.76 Ang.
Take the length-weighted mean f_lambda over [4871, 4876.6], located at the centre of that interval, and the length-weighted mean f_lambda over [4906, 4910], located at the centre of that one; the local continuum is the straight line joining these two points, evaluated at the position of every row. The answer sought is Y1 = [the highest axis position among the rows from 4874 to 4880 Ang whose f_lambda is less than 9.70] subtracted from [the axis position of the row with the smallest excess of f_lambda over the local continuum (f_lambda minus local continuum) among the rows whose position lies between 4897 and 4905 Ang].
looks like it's 24.8 Ang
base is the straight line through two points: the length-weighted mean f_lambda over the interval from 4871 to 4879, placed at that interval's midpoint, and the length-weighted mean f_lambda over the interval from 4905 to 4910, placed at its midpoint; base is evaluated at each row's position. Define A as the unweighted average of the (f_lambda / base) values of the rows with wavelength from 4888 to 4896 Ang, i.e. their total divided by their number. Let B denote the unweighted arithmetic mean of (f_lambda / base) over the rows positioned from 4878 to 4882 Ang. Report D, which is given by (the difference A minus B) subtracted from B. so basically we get 1.14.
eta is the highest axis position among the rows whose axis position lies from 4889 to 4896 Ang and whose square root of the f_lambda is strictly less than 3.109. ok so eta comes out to 4895.14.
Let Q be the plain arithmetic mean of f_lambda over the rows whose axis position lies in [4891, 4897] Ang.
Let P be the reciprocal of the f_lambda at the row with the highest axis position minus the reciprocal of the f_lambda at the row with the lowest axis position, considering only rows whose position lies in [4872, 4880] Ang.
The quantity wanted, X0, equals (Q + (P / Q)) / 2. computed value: 4.53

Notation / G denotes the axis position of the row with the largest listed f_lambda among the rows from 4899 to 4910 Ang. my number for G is 4899.65 Ang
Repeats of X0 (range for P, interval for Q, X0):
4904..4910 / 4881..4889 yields 4.78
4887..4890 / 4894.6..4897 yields 4.74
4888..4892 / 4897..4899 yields 4.97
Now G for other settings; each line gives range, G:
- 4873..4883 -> 4882.76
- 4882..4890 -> 4882.76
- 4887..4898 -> 4897.40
